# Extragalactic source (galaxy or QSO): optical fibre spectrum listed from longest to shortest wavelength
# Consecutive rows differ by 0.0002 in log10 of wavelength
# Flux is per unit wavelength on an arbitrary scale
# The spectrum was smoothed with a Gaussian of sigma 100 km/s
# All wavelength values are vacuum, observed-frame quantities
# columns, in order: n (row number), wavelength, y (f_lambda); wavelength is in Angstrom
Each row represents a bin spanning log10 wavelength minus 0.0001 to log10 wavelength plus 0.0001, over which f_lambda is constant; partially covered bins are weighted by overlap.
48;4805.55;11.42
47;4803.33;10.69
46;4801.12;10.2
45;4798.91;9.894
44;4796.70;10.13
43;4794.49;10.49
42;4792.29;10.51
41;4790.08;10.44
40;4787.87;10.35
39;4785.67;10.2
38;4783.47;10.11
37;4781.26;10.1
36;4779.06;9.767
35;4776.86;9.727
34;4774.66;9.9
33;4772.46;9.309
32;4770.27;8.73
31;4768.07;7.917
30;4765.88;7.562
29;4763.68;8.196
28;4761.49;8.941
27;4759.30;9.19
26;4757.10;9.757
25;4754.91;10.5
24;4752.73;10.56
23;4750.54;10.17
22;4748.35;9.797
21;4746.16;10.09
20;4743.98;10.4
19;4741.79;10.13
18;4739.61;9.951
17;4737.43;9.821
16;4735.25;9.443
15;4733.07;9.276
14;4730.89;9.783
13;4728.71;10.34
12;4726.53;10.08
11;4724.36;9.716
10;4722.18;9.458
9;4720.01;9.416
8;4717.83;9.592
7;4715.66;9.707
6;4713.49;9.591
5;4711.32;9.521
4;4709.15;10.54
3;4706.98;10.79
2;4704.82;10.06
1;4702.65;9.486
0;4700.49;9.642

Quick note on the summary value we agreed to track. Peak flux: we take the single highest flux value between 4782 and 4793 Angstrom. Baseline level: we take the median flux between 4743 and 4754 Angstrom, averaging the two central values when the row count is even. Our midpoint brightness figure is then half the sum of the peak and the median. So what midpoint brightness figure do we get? 10.3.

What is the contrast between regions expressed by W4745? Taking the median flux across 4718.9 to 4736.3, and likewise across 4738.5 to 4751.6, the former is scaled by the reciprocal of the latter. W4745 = 0.95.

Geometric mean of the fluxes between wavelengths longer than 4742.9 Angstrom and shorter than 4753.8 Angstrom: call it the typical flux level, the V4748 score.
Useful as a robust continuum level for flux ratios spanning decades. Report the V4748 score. 10.20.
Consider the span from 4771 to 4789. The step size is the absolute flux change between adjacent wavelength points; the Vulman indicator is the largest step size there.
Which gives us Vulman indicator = 0.59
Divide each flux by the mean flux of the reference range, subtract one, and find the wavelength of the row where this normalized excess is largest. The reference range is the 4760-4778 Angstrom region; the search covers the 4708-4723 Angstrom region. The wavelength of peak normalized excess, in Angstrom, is 4709.15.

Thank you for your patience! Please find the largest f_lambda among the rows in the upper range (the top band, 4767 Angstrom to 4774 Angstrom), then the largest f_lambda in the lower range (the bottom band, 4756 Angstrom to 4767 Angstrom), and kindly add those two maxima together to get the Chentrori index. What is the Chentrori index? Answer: 19.1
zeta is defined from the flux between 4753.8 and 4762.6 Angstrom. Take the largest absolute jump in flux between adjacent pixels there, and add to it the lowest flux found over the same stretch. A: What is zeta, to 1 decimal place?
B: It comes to 9.7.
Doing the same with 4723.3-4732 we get 10.3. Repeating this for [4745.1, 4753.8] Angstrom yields 10.2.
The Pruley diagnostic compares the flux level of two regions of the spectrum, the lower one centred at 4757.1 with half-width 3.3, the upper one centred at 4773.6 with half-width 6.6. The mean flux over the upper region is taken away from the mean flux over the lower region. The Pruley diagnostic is 0.6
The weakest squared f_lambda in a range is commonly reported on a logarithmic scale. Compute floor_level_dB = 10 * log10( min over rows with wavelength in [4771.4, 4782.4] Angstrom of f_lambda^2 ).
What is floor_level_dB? 19.4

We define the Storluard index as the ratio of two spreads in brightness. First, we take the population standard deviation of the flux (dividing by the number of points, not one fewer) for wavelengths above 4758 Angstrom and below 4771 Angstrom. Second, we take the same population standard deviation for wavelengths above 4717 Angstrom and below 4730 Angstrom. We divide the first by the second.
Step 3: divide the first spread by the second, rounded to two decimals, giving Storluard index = 1.72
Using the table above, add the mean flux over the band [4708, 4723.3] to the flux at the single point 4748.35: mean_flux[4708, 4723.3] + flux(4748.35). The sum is 19.49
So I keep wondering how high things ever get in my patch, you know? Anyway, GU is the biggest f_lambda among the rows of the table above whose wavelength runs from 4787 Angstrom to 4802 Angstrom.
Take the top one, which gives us 10.51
